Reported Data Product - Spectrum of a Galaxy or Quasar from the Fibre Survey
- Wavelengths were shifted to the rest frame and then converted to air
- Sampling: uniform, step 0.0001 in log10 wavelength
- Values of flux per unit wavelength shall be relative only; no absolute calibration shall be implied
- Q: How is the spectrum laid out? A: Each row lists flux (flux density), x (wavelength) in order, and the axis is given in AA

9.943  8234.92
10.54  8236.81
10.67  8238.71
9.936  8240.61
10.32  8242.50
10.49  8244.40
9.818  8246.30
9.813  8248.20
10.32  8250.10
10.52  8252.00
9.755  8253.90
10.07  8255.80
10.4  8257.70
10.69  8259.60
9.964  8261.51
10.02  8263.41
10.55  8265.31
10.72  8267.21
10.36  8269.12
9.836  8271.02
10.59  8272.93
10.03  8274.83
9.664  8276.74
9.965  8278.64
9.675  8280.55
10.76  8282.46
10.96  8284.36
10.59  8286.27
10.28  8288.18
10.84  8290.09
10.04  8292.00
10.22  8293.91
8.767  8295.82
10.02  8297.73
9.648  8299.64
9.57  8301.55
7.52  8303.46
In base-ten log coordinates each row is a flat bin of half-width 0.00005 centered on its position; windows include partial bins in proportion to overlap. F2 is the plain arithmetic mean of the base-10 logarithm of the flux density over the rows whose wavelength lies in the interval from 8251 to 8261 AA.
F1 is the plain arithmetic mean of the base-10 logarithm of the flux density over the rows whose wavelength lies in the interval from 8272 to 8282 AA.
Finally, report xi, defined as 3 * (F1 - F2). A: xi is -0.039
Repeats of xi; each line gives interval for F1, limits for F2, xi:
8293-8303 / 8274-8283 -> -0.050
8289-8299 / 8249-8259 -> -0.033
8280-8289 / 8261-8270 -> 0.016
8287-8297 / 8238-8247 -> -0.030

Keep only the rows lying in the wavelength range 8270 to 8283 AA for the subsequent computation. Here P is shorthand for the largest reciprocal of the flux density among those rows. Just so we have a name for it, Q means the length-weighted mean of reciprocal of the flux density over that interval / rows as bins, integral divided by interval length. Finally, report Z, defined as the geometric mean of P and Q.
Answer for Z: 0.102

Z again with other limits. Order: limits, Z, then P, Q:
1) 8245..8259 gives 0.101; 0.103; 0.099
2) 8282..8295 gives 0.097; 0.100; 0.095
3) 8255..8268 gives 0.099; 0.100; 0.097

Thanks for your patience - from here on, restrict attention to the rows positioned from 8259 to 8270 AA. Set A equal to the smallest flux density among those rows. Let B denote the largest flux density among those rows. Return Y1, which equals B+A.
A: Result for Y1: 20.68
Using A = 9.964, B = 10.72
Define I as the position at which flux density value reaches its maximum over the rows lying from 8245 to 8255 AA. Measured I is 8252.00 AA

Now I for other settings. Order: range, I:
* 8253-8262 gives 8259.60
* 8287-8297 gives 8290.09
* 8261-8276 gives 8267.21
